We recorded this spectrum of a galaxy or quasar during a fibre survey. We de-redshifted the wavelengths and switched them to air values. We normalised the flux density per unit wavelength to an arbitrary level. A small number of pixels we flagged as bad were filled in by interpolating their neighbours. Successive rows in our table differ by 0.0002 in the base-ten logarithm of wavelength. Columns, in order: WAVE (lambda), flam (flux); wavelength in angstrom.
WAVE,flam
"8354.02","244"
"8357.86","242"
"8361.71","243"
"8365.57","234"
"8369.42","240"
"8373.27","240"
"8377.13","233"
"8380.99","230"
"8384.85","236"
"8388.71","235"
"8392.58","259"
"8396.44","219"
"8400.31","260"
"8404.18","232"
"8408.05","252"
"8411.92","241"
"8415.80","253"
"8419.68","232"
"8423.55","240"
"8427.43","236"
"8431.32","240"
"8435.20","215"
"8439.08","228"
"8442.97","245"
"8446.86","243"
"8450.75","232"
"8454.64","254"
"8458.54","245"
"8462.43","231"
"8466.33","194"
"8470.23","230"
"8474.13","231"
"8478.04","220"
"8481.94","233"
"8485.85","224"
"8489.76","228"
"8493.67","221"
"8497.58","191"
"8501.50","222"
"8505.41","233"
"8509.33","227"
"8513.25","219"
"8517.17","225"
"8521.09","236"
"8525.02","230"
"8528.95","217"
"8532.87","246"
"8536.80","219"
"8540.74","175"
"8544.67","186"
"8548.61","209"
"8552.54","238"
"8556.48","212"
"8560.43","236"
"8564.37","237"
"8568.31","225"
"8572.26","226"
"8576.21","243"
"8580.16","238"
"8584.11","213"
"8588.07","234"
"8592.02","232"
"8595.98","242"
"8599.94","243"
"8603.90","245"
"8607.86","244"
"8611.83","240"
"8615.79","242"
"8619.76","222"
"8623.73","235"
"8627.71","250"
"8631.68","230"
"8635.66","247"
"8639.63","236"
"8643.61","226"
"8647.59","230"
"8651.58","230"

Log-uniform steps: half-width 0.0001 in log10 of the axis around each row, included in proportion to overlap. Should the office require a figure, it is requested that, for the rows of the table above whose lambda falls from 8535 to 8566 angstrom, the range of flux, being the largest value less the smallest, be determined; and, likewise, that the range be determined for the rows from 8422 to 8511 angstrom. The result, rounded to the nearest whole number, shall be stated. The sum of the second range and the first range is 126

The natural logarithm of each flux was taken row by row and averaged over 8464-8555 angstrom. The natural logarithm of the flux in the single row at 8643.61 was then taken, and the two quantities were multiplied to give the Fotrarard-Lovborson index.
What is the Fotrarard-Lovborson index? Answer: 29.2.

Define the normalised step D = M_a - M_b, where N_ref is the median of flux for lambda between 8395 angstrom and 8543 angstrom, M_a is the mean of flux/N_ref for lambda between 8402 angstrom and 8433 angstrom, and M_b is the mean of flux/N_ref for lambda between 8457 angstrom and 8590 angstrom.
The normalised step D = 0.08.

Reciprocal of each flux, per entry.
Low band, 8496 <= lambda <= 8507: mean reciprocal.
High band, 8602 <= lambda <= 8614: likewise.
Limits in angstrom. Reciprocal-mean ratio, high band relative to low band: 0.88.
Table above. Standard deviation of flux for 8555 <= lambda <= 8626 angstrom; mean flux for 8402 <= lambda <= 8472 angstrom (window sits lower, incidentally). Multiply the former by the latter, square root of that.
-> 49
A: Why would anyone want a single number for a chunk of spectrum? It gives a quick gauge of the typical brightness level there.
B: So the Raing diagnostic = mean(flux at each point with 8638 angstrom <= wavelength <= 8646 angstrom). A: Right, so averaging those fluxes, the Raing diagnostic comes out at 231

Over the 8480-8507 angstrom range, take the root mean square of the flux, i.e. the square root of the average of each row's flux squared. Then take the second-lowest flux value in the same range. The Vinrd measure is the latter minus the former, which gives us -1.1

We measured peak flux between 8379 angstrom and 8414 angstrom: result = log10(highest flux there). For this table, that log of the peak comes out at 2.41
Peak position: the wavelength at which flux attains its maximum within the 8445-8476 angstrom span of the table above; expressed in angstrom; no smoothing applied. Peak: 8454.64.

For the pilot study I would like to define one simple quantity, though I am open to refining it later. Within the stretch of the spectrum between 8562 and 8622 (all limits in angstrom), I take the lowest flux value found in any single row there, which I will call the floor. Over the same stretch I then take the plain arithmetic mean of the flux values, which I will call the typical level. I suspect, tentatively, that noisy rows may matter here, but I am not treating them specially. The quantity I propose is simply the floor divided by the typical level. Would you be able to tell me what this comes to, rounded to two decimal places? 0.91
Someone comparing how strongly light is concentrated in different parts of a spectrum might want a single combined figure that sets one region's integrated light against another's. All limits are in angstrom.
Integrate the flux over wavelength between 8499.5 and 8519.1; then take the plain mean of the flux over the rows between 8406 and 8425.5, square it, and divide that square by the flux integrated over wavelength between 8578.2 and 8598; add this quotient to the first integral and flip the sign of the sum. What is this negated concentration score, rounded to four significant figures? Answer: -4425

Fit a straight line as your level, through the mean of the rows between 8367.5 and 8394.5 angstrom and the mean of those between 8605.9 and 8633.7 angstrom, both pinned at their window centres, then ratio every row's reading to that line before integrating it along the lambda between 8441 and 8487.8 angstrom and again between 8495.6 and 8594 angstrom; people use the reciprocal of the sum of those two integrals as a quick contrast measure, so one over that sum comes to 0.0073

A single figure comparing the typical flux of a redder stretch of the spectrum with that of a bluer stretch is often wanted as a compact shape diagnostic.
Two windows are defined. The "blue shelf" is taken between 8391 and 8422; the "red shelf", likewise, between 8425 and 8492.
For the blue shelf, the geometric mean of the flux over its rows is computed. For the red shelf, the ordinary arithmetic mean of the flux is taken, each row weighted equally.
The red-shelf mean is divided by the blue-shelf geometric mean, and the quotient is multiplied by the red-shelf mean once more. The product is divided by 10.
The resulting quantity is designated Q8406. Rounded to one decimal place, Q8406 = 22.0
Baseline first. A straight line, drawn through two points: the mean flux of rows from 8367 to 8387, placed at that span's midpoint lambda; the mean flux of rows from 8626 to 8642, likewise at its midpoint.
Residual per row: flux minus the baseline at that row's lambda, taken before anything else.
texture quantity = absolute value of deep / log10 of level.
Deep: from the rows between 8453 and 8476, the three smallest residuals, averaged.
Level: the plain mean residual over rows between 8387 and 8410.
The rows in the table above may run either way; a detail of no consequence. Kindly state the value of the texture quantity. 23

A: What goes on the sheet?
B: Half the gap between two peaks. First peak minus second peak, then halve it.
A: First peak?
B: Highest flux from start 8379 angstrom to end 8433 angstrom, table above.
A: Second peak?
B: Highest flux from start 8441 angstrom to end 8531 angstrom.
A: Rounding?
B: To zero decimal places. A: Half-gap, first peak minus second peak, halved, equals 3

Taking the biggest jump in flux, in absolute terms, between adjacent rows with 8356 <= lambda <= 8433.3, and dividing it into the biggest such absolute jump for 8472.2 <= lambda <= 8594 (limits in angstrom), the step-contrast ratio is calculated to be 1.1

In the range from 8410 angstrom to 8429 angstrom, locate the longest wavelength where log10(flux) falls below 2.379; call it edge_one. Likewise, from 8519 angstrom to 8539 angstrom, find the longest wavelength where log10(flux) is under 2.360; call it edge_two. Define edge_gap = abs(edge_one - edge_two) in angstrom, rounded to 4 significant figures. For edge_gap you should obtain 109.4 angstrom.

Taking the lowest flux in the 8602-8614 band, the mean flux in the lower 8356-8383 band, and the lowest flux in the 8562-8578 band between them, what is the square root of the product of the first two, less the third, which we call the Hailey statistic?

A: 14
